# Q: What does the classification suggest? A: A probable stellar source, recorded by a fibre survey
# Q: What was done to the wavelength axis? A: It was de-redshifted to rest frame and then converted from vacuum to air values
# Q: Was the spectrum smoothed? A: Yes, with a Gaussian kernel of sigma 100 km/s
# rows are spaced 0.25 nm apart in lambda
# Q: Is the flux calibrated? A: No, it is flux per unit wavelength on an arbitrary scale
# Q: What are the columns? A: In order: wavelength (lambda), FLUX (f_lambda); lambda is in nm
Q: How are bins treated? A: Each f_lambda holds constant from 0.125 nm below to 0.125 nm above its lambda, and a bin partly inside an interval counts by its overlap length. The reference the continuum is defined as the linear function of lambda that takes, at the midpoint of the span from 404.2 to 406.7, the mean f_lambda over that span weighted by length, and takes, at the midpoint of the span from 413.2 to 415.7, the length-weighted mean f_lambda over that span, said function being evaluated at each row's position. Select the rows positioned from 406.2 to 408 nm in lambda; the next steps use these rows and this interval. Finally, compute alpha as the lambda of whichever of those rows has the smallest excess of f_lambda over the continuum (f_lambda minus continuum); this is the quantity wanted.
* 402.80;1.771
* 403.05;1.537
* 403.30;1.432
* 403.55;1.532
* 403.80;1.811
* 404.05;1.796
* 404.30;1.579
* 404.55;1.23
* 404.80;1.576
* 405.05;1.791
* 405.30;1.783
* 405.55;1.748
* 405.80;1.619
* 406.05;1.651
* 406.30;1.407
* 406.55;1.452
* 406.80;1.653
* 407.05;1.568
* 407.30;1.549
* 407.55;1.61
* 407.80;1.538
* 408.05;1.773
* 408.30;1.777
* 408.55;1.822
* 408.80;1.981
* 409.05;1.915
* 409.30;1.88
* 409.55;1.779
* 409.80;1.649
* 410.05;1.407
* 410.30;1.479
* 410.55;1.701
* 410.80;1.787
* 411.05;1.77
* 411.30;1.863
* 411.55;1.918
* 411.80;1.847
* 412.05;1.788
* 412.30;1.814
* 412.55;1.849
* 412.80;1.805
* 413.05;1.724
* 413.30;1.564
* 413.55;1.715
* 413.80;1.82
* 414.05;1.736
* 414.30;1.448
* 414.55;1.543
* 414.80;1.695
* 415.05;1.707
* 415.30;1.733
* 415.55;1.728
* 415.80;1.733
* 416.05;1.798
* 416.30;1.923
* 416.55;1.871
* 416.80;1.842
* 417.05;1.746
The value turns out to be 406.30 nm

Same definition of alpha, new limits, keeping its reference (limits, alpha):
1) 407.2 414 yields 410.05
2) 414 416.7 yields 414.30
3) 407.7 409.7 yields 407.80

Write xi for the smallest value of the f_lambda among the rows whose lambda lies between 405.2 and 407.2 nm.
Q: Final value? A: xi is 1.407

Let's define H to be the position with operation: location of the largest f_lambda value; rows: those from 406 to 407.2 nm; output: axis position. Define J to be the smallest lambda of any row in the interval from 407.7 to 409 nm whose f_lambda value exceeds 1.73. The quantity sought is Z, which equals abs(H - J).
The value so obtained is 1.25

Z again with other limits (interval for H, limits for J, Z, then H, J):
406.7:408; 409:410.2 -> 2.25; 406.80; 409.05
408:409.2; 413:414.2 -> 5.00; 408.80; 413.80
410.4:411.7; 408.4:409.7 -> 3.00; 411.55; 408.55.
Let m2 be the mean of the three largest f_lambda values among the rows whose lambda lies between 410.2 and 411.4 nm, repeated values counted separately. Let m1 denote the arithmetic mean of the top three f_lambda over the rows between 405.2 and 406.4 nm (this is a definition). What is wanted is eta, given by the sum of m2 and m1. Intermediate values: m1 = 1.73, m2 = 1.81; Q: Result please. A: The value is 3.53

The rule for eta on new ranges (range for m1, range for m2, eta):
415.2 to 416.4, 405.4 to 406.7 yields 3.49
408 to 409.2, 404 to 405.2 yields 3.63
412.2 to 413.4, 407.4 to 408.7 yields 3.61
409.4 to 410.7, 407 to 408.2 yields 3.36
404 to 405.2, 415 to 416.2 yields 3.48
